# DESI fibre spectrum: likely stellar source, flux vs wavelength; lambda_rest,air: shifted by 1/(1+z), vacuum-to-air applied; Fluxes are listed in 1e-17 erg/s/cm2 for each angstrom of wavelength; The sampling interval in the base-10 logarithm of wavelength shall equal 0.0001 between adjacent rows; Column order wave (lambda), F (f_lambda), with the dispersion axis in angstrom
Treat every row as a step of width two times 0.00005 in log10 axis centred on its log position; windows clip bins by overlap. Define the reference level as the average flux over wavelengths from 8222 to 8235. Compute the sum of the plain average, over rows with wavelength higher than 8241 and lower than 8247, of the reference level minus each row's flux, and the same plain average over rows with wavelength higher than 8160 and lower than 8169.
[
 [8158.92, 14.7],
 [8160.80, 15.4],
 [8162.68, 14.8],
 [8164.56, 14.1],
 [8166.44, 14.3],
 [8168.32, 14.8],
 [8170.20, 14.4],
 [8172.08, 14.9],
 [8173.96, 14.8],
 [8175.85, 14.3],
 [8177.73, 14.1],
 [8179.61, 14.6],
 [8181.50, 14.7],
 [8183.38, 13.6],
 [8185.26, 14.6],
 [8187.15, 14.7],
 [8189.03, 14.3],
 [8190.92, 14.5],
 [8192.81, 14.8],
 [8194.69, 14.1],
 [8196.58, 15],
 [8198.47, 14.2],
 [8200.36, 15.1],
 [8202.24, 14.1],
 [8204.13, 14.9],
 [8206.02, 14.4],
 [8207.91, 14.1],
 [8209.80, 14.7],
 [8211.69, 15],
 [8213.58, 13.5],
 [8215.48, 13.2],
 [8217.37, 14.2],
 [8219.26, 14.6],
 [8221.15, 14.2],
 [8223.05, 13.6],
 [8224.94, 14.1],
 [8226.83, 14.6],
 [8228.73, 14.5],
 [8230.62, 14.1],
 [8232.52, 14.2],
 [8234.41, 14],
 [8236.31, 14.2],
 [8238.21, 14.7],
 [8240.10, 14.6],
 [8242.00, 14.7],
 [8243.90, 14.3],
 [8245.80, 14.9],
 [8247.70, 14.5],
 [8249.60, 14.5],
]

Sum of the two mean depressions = -1.0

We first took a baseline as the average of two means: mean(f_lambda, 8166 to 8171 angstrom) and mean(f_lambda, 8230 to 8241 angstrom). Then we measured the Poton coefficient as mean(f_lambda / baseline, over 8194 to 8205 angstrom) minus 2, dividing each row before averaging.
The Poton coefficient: -0.99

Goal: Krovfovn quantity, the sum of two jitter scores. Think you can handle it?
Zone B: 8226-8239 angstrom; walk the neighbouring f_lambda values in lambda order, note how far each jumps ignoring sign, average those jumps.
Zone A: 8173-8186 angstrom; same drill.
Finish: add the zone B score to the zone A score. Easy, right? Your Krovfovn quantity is 0.82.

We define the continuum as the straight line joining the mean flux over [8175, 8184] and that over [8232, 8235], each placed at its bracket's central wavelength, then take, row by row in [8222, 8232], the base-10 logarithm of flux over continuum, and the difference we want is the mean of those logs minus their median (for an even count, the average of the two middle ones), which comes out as 0.0020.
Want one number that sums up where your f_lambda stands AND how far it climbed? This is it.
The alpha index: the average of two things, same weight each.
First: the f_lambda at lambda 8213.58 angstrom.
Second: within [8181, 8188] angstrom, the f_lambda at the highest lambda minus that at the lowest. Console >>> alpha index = 6.75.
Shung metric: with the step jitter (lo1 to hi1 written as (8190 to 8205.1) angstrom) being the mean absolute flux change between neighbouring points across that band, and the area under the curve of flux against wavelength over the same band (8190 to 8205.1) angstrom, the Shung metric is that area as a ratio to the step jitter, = 286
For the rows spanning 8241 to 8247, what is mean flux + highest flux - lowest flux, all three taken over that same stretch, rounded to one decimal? 15.2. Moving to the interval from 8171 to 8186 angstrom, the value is 15.8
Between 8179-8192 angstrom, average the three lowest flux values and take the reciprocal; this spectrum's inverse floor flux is 0.0708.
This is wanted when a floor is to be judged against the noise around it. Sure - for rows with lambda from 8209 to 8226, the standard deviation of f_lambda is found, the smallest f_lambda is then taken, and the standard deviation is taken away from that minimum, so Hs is 12.6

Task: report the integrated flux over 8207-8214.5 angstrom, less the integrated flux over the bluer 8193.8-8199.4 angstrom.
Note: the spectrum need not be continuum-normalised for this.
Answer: 27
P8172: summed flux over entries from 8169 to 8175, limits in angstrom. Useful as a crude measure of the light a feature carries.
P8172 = 44.1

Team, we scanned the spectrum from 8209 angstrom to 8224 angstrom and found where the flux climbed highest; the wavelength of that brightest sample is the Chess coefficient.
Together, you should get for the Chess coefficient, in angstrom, 8211.69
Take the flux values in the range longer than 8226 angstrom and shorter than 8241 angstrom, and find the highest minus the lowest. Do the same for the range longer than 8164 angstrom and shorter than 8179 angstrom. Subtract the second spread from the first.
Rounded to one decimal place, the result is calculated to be -0.1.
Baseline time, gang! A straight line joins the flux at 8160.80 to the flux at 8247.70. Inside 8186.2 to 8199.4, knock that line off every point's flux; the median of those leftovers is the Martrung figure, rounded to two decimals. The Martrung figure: -0.59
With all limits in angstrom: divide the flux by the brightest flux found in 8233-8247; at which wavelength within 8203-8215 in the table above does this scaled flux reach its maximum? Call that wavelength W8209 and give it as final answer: 8211.69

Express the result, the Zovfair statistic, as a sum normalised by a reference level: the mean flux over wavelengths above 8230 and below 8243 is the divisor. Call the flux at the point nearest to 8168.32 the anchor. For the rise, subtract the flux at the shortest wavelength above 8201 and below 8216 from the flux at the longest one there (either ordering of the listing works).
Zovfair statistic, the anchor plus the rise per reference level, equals 0.97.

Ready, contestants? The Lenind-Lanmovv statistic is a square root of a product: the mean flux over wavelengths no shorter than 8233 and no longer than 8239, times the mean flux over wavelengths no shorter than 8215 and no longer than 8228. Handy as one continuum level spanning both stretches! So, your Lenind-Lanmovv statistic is 14.2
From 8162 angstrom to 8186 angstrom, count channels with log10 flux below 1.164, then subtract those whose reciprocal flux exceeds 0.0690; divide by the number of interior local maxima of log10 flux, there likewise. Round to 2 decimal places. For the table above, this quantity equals 0.00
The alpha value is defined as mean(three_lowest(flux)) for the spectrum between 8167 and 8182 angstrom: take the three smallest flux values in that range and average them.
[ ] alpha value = 14.3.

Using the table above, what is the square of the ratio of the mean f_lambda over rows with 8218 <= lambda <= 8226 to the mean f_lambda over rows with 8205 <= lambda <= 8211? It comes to 0.96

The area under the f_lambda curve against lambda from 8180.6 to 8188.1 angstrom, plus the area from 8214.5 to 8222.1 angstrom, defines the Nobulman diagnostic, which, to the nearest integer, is 215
